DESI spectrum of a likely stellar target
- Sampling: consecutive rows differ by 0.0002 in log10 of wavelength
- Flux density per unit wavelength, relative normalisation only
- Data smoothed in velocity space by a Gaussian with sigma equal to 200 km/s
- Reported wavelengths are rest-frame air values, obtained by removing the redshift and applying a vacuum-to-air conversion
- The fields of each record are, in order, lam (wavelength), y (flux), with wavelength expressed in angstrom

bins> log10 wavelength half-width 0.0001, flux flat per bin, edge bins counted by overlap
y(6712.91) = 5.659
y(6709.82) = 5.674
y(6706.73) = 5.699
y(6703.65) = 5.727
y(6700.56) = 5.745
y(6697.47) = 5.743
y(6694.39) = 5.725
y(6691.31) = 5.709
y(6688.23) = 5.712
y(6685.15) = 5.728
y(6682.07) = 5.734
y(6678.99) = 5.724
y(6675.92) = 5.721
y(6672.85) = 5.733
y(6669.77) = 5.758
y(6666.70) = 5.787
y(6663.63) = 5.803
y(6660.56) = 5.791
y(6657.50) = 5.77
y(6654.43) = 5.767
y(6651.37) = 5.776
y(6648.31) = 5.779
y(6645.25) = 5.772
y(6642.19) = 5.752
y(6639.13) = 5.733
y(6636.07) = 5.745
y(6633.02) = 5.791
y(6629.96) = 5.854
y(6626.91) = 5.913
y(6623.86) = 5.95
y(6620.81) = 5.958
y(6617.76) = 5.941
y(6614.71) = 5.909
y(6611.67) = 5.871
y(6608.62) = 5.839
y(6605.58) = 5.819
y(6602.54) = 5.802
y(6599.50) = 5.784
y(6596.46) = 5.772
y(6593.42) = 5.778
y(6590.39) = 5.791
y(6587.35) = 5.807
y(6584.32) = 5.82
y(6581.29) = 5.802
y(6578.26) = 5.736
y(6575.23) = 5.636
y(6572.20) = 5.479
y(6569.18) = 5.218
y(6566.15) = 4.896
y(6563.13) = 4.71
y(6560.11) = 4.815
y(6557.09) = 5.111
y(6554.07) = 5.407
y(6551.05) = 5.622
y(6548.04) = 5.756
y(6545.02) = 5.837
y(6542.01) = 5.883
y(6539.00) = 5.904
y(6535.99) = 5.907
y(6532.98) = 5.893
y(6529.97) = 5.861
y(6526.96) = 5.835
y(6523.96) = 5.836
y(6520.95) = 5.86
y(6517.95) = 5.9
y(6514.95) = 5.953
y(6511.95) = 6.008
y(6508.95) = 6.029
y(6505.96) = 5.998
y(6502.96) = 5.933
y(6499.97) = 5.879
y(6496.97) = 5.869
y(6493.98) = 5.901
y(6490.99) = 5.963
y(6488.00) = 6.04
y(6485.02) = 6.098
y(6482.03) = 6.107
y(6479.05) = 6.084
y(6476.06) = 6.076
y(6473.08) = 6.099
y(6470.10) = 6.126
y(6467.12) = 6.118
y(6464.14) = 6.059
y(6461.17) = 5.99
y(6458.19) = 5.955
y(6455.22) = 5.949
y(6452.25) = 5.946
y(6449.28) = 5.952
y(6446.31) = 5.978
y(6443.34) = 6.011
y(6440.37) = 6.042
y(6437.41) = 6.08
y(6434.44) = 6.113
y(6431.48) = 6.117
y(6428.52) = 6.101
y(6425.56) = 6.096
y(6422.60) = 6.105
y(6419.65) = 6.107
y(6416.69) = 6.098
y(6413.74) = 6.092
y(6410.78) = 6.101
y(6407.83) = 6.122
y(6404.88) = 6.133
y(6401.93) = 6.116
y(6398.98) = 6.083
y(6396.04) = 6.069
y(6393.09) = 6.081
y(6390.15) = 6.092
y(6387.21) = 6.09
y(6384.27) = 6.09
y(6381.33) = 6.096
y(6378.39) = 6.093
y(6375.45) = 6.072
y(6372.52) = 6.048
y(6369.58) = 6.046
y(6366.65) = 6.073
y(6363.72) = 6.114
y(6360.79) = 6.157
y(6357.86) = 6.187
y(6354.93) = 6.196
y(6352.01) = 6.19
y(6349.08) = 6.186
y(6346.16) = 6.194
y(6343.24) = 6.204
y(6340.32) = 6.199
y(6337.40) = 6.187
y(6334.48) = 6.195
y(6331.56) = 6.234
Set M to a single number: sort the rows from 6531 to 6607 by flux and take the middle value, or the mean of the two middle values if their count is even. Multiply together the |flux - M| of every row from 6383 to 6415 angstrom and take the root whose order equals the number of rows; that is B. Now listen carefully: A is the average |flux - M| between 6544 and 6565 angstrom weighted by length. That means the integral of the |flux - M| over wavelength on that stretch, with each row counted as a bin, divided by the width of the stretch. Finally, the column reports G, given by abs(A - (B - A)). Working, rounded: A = 0.49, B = 0.32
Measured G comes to 0.66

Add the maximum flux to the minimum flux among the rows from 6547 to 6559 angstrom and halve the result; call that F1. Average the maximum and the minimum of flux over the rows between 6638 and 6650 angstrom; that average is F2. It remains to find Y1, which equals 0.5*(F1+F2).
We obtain 5.6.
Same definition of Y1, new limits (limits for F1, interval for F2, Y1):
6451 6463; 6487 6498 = 6.0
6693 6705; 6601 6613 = 5.8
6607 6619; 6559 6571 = 5.4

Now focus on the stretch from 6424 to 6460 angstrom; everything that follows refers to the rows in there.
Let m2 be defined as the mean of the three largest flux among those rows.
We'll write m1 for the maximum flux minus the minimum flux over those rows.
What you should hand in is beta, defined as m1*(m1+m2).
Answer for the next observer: 1.1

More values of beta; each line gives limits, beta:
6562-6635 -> 9.0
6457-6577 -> 10.7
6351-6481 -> 1.6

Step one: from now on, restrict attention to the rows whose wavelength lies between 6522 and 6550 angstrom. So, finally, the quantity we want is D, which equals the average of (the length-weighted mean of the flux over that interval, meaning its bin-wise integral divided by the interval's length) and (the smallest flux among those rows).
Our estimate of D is 5.80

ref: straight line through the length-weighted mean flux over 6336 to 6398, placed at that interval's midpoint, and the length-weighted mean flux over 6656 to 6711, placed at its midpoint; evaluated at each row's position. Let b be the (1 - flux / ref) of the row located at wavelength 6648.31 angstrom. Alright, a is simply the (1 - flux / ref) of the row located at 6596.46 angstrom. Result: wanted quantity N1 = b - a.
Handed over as -0.01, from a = 0.013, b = 0.001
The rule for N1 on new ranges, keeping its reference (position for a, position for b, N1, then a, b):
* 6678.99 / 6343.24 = -0.01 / 0.004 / -0.008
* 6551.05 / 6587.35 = -0.04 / 0.047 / 0.008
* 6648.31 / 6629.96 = -0.01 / 0.001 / -0.009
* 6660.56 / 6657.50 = 0.00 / -0.004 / 0.000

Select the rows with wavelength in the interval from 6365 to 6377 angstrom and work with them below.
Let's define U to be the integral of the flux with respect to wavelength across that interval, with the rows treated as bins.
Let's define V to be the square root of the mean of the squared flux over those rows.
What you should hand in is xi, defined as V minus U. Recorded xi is -66.7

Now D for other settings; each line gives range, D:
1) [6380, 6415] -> 6.08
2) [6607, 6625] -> 5.87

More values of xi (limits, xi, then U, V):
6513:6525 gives -64.8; 70.7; 5.89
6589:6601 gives -63.6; 69.4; 5.78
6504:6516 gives -66.0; 72.0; 6.00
